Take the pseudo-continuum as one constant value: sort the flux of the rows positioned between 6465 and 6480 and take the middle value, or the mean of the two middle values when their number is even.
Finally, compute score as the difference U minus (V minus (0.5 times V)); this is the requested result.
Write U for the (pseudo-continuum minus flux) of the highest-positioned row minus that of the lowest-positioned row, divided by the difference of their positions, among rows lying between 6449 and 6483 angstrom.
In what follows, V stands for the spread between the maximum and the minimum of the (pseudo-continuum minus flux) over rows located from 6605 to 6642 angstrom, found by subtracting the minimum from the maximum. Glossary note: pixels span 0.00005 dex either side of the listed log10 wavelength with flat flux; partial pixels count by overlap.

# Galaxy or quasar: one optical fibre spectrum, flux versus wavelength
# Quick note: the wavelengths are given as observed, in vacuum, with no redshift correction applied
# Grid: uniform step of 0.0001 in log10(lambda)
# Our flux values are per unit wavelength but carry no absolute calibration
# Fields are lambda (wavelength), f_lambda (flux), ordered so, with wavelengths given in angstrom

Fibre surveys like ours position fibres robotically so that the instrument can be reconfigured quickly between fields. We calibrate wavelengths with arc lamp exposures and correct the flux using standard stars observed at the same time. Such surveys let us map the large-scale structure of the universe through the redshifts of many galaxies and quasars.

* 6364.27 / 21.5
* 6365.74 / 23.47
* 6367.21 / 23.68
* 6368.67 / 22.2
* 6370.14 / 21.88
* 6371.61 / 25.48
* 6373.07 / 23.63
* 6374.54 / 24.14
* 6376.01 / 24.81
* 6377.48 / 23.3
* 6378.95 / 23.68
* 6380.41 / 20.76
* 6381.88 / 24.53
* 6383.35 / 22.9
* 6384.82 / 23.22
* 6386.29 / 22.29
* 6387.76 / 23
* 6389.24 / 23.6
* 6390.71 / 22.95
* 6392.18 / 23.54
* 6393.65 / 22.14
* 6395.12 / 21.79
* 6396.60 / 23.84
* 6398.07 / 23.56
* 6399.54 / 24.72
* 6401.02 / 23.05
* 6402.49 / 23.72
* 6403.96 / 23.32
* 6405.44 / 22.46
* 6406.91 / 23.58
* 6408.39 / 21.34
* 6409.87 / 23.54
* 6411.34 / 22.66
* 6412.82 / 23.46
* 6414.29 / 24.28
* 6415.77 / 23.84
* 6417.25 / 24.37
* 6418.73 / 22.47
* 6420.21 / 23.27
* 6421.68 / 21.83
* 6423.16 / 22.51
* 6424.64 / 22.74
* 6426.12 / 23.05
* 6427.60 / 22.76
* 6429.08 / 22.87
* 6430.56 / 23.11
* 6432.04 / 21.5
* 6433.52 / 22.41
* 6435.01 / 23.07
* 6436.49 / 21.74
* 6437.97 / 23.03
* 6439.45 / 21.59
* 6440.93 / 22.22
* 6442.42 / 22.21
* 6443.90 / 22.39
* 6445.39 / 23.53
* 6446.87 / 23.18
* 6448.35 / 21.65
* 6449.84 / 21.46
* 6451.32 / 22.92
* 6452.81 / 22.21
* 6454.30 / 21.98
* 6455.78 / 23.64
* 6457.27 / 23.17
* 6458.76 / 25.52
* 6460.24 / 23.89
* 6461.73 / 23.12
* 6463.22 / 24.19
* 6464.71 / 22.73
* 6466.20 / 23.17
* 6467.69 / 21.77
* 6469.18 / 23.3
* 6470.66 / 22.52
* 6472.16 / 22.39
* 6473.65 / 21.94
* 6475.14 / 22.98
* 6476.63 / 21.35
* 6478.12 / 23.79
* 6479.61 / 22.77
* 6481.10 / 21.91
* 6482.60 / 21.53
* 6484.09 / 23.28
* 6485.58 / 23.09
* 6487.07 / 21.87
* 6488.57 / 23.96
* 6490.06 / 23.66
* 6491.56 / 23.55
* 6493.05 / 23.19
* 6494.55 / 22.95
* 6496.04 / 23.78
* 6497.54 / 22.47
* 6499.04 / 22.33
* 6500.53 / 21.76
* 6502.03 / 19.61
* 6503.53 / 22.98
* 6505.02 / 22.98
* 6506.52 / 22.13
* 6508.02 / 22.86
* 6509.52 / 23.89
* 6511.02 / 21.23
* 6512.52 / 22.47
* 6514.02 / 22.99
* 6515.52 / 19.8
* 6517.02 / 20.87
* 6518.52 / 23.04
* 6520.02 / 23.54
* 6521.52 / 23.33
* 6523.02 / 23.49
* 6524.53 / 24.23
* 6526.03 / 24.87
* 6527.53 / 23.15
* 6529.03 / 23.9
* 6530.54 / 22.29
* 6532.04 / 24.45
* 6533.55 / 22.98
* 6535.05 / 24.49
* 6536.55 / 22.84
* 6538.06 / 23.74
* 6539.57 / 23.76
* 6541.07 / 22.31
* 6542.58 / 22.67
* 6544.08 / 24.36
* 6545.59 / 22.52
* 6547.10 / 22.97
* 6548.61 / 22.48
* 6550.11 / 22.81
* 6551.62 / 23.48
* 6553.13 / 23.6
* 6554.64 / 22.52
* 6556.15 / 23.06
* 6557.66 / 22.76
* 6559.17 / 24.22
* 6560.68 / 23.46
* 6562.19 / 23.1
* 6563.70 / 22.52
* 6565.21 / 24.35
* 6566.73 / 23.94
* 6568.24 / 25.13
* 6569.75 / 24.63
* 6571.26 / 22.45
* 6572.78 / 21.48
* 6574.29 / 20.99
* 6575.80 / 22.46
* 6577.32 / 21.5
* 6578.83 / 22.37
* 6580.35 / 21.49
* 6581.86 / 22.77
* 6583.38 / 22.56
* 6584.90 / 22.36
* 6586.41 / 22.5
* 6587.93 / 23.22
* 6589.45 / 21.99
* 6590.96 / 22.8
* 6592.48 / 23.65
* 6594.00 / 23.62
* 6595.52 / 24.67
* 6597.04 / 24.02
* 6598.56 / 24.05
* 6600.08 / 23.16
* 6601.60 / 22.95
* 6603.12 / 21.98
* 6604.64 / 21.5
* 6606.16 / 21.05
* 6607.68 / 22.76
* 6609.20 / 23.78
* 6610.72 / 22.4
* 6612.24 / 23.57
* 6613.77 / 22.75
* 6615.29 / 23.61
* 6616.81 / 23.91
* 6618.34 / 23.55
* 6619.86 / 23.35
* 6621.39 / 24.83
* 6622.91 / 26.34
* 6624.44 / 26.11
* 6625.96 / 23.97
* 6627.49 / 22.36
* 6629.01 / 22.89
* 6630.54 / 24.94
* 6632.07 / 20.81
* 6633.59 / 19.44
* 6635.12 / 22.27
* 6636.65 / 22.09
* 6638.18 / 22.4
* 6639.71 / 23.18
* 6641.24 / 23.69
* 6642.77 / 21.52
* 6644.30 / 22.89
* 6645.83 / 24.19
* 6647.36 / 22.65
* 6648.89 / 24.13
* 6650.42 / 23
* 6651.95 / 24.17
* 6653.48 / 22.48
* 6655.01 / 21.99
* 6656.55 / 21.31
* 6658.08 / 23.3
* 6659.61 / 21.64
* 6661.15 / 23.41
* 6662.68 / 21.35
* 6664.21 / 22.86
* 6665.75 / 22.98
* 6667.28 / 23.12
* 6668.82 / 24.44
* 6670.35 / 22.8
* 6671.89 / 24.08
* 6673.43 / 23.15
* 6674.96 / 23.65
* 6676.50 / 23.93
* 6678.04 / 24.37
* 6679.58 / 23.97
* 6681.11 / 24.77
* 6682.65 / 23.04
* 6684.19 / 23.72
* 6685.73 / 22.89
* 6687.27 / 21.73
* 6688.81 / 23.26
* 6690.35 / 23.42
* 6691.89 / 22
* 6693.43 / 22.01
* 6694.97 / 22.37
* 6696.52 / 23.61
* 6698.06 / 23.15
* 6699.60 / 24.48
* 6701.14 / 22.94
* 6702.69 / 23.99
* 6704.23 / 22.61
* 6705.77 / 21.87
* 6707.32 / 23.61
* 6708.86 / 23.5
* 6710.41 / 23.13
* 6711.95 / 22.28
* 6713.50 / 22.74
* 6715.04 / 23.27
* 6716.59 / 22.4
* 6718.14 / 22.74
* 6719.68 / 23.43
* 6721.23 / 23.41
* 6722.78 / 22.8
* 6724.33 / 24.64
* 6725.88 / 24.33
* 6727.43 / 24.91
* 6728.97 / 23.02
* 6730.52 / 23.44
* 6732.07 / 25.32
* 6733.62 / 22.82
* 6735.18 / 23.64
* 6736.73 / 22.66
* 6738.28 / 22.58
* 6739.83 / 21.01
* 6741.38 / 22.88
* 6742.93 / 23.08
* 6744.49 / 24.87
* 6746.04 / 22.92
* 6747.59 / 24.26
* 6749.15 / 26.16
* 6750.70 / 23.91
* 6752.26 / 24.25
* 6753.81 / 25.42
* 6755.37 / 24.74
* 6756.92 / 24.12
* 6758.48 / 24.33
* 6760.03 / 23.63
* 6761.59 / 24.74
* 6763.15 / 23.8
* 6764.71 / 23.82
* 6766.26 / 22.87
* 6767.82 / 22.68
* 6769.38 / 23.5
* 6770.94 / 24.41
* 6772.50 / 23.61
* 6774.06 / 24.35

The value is -3.5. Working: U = -0.002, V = 6.9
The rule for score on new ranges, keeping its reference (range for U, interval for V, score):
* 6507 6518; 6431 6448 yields -0.8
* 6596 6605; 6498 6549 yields -2.3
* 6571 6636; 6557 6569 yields -1.3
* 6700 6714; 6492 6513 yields -2.1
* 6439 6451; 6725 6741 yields -2.1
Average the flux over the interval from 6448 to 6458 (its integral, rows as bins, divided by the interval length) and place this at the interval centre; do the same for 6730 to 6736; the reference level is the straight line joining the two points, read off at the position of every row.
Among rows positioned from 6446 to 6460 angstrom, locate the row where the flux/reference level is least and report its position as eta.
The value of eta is 6449.84 angstrom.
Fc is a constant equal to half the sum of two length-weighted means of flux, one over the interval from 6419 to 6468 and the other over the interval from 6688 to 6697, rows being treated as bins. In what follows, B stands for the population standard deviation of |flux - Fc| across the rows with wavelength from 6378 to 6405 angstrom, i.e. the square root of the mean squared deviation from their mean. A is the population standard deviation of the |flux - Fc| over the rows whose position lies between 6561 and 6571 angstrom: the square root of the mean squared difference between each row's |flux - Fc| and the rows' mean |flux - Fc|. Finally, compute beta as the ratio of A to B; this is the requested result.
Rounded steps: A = 0.8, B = 0.55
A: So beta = 1.4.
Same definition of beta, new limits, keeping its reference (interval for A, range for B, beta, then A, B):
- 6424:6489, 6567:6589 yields 0.7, 0.5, 0.73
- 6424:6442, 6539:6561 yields 0.8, 0.4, 0.49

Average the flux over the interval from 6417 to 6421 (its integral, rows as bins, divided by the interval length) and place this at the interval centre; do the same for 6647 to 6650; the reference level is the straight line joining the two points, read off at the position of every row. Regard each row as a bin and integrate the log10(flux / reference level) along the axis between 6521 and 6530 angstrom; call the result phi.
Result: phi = 0.07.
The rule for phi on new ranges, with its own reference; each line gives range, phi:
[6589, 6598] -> 0.02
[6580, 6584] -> -0.08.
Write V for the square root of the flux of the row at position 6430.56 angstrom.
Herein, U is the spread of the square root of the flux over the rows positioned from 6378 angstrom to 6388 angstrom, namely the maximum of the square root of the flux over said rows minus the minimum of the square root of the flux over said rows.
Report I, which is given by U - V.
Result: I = -4.41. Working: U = 0.40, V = 4.81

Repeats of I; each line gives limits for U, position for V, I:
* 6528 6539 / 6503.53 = -4.57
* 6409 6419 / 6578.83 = -4.53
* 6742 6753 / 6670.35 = -4.45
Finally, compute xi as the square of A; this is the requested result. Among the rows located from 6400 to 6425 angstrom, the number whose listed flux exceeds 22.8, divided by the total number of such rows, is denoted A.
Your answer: 0.35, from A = 0.59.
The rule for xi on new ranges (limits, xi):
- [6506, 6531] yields 0.42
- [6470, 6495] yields 0.28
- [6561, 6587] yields 0.09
